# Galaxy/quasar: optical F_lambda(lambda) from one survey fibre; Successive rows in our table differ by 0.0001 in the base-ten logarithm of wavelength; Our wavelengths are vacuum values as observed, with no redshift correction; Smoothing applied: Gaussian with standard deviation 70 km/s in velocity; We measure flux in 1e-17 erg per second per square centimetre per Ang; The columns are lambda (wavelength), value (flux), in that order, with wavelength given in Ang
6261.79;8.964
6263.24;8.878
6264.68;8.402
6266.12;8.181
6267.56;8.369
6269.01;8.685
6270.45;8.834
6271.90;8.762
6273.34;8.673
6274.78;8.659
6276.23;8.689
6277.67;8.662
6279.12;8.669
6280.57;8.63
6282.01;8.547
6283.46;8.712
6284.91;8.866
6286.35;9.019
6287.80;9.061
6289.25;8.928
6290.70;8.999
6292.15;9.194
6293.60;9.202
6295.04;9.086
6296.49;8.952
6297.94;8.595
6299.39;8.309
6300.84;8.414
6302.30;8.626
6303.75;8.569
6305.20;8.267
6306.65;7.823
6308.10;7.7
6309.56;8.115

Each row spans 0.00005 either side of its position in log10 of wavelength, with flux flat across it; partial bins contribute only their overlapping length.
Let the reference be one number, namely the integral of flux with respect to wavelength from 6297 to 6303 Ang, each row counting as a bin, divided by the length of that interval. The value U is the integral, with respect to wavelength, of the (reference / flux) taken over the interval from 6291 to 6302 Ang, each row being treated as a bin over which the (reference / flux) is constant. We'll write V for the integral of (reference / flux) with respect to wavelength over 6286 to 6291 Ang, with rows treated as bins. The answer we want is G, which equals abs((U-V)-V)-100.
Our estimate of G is -99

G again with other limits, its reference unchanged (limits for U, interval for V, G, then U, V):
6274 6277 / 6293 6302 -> -85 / 2.9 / 8.7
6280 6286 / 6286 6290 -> -98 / 5.9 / 3.8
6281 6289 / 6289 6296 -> -95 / 7.7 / 6.5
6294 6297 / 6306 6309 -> -96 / 2.8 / 3.3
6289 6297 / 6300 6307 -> -93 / 7.5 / 7.1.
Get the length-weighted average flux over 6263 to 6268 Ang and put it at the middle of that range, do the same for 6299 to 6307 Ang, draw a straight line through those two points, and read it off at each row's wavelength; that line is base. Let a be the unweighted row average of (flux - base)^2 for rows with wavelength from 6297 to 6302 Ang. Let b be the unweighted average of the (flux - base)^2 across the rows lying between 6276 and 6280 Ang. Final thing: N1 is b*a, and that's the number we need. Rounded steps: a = 0.02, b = 0.07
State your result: 0.001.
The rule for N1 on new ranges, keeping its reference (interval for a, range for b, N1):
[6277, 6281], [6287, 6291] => 0.023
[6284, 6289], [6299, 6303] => 0.009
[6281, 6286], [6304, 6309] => 0.027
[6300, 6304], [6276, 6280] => 0.003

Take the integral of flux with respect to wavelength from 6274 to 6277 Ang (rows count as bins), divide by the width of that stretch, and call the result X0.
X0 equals 8.7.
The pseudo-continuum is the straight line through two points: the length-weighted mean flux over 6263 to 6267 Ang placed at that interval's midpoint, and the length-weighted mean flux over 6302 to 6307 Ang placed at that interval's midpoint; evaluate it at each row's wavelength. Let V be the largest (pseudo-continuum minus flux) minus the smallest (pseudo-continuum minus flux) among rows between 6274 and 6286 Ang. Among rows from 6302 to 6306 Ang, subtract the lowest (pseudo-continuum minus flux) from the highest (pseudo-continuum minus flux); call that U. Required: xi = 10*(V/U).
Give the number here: 9.3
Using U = 0.35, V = 0.33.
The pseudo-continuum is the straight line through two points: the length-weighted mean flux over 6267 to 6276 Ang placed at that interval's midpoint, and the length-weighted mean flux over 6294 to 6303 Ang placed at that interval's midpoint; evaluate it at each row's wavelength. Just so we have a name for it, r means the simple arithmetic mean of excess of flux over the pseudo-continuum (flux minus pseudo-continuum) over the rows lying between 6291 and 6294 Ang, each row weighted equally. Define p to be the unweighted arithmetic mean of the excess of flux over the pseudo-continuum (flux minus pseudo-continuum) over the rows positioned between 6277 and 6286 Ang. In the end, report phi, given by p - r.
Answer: -0.51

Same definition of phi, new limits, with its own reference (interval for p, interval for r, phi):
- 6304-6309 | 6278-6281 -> -0.74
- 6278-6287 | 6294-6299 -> -0.13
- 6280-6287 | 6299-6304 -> 0.29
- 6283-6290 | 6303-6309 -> 0.84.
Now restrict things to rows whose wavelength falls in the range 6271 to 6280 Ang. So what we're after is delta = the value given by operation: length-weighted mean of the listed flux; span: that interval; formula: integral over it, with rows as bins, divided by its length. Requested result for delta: 8.7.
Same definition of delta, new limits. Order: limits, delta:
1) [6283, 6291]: 8.9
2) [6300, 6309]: 8.2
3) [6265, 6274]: 8.6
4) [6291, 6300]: 8.9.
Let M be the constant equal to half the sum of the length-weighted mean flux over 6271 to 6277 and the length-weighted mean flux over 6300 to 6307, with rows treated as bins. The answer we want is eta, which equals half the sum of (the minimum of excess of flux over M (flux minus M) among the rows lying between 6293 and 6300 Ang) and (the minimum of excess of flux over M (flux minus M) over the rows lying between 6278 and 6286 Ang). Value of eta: -0.11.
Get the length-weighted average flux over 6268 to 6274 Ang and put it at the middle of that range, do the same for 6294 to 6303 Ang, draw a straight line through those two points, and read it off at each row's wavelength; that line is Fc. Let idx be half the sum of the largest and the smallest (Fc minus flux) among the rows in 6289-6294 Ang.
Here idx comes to -0.4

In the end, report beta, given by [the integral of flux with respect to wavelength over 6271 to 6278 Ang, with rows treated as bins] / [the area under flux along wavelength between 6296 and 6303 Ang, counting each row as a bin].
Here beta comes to 1.02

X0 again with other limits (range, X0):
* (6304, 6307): 8.2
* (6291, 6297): 9.1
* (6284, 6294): 9.0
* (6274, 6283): 8.6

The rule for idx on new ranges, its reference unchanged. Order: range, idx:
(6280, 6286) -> 0.0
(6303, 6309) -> 0.5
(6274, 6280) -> 0.0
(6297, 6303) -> 0.2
